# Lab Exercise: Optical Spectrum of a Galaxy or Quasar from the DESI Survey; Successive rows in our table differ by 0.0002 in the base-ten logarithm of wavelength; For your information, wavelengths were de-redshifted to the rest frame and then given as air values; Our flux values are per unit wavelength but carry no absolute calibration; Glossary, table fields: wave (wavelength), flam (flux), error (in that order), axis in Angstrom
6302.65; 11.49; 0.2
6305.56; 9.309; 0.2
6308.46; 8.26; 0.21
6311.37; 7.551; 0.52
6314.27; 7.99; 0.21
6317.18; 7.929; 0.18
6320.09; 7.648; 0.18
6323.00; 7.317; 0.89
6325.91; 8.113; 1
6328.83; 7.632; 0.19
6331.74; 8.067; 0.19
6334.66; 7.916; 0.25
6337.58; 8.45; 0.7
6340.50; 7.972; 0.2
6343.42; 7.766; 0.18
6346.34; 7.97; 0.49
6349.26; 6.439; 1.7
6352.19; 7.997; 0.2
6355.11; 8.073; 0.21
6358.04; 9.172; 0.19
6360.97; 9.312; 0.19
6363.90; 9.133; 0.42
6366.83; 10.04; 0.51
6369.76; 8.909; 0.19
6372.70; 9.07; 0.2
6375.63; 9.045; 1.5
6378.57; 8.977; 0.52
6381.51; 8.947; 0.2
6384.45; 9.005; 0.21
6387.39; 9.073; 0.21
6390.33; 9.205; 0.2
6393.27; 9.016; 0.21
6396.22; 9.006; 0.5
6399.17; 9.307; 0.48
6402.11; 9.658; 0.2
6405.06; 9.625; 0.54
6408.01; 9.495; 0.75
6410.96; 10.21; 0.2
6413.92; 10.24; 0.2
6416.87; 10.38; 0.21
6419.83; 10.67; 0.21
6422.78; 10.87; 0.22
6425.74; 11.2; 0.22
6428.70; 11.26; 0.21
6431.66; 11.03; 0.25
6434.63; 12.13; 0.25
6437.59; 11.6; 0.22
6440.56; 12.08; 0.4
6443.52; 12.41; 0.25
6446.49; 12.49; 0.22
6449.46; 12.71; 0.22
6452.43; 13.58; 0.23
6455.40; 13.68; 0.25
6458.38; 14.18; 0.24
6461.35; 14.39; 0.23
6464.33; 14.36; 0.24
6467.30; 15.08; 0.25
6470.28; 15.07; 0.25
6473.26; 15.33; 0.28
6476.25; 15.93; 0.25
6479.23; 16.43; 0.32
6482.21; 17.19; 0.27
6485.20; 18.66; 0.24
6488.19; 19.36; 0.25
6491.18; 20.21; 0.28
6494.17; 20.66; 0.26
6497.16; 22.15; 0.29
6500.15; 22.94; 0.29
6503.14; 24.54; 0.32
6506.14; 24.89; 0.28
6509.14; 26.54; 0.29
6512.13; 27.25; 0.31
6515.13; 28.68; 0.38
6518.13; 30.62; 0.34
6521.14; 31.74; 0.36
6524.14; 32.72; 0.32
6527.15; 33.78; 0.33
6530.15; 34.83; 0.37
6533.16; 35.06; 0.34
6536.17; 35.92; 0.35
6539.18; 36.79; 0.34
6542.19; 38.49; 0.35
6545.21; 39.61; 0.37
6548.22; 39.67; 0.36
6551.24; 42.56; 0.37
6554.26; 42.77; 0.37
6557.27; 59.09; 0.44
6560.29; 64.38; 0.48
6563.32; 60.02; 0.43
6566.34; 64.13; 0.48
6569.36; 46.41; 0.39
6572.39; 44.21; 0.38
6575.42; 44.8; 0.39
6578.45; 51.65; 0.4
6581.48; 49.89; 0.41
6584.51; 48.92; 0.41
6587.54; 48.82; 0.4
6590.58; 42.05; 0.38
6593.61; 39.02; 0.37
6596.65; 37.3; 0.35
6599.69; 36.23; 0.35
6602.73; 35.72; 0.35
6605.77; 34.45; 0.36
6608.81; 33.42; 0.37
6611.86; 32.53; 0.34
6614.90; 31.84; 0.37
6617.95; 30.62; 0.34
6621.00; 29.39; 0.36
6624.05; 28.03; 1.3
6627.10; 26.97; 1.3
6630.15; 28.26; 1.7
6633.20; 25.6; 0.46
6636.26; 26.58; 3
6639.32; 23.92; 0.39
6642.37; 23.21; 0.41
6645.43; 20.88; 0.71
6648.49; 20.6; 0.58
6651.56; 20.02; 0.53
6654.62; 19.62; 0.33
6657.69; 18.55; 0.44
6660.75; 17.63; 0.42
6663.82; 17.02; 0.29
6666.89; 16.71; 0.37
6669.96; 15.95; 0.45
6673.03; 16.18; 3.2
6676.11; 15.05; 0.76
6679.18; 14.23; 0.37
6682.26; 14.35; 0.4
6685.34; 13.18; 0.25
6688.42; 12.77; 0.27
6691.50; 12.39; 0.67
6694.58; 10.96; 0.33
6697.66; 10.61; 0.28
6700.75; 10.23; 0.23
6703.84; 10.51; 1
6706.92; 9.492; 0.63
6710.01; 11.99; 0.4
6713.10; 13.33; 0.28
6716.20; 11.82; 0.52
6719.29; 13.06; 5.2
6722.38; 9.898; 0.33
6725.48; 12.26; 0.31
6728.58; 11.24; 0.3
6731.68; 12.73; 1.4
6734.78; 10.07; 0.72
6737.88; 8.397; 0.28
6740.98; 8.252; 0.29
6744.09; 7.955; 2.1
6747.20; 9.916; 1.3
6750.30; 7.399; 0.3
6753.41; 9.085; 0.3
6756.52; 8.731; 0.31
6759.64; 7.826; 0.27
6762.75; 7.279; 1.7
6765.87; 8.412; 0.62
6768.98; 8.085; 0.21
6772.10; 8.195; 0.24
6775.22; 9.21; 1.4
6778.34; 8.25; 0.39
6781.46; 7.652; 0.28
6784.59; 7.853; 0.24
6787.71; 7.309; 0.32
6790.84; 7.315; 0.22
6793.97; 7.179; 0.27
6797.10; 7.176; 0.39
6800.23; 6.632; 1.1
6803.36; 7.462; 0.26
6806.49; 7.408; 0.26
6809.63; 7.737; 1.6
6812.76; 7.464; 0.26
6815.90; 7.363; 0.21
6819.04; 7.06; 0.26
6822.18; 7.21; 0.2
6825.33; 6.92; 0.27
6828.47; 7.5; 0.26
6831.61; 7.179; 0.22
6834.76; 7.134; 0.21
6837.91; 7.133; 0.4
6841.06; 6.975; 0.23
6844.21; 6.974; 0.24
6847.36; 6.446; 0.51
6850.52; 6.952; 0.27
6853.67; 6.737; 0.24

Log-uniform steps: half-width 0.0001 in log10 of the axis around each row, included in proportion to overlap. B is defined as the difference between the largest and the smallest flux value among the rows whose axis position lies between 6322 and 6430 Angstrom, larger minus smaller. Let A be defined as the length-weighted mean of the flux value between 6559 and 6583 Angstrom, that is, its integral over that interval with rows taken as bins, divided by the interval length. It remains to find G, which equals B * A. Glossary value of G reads 256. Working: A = 53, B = 4.8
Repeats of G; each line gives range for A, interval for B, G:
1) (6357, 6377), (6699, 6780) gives 56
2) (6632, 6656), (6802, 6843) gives 18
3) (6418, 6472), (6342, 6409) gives 46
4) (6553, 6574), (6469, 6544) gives 1277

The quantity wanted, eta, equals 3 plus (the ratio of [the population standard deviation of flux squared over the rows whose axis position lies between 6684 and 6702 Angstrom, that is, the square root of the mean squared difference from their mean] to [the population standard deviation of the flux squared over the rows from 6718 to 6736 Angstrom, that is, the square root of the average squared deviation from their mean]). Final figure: 3.9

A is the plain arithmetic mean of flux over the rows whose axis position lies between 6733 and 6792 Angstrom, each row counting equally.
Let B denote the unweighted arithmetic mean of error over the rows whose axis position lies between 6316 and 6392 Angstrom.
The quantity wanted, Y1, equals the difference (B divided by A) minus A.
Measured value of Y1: -8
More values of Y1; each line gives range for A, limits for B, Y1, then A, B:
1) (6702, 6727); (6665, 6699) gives -11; 11.5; 0.67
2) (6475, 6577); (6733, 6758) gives -34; 34.2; 0.70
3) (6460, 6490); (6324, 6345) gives -16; 16.2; 0.39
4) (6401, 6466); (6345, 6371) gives -12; 11.7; 0.46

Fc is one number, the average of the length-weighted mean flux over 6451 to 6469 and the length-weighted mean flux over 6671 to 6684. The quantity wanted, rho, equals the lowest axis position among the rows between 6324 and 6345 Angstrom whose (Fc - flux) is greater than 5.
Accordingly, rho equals 6325.91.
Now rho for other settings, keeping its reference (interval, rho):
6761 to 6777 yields 6762.75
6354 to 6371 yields 6355.11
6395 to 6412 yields 6396.22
